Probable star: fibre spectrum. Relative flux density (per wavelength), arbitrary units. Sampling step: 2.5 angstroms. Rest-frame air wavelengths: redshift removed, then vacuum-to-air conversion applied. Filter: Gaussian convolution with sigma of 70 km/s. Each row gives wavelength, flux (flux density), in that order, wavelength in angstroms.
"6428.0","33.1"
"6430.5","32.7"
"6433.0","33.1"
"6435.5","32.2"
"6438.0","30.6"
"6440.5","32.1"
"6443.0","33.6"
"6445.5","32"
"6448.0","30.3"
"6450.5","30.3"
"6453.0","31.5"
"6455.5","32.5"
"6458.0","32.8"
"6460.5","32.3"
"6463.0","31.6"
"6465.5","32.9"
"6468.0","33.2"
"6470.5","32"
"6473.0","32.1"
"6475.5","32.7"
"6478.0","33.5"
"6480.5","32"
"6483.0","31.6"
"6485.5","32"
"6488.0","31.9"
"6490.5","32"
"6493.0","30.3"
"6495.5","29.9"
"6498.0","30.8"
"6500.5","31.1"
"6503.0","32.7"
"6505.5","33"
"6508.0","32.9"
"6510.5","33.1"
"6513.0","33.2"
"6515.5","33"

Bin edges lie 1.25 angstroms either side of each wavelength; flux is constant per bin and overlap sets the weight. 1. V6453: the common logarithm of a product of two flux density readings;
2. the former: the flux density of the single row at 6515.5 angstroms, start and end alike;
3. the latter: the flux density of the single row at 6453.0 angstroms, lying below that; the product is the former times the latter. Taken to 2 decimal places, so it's 3.02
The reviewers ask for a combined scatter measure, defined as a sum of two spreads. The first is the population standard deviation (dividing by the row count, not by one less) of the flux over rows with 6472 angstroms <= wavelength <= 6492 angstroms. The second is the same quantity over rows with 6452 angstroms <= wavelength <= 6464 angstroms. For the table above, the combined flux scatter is 1.1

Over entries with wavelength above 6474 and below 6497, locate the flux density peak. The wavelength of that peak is 6478.0 angstroms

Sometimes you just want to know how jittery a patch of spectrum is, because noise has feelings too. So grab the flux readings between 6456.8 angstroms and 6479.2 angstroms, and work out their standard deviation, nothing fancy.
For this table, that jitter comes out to 0.6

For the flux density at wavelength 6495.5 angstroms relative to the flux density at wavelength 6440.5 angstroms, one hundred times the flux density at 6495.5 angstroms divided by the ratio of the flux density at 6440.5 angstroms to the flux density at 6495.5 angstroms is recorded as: 2785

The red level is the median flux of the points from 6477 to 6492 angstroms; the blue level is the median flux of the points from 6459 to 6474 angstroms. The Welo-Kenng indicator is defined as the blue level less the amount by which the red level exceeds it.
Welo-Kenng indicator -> 32.4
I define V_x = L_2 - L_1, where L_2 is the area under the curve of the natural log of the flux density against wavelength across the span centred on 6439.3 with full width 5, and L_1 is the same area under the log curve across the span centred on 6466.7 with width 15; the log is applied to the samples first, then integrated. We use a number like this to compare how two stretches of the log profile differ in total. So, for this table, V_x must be -35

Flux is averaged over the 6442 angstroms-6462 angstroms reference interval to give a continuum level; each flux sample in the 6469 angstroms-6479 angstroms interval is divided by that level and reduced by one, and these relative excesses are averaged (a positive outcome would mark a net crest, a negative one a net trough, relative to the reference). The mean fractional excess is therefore 0.021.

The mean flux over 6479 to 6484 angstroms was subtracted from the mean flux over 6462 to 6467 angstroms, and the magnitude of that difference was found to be 0.4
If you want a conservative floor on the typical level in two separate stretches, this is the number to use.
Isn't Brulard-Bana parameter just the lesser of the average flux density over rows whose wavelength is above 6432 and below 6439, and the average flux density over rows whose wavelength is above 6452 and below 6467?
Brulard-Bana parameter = 32.0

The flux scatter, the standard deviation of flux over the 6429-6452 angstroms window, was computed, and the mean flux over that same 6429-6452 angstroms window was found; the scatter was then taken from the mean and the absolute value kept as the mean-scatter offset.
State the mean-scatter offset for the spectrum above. 30.7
